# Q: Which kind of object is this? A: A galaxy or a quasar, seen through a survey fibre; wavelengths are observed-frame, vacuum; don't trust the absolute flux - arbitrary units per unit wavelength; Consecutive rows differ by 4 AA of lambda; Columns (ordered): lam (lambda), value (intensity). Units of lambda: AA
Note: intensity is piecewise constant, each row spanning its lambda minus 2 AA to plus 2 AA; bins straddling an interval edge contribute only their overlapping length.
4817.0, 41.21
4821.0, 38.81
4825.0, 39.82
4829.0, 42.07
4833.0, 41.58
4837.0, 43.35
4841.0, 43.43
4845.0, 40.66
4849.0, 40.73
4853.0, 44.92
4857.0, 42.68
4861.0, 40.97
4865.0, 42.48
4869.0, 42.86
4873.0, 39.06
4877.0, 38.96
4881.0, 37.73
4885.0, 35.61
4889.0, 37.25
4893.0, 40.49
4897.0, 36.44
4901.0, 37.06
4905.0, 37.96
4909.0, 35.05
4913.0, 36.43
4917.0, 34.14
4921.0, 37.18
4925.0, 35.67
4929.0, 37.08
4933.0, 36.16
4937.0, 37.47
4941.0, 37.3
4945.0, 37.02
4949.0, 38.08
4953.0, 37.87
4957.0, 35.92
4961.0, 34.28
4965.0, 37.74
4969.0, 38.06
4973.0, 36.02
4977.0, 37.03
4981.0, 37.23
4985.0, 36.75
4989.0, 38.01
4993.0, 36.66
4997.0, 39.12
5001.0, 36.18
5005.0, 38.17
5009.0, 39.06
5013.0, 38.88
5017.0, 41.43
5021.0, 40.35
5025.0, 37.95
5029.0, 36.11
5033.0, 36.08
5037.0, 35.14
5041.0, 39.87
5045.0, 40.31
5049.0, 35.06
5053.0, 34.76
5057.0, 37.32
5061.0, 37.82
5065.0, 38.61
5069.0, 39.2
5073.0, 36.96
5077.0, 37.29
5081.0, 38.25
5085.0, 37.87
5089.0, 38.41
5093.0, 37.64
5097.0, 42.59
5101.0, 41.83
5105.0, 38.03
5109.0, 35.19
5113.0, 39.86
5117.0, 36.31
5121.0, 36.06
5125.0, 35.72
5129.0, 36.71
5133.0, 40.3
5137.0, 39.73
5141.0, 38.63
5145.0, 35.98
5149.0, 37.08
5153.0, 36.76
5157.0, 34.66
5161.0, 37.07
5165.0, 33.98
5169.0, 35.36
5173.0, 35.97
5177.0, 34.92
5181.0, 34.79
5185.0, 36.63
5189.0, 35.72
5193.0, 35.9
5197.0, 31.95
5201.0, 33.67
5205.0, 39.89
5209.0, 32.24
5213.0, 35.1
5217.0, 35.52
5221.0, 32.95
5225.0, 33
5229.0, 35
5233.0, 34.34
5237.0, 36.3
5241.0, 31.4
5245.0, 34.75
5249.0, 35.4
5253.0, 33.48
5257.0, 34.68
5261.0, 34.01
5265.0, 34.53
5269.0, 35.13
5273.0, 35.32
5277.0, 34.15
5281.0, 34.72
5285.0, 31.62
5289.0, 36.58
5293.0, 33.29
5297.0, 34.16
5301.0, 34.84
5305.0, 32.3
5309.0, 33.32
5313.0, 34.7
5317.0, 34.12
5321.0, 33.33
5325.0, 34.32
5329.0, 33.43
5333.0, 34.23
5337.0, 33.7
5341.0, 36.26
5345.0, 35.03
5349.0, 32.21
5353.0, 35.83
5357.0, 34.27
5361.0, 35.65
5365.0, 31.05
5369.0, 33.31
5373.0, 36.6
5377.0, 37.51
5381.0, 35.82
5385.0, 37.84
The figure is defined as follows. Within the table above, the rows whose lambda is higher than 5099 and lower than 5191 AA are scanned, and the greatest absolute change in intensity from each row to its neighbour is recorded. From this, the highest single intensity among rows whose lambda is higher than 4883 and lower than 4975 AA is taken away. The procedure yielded -36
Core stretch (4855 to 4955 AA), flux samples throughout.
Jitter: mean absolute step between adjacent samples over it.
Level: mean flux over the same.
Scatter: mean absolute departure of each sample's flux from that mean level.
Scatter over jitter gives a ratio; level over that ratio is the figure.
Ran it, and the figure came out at 34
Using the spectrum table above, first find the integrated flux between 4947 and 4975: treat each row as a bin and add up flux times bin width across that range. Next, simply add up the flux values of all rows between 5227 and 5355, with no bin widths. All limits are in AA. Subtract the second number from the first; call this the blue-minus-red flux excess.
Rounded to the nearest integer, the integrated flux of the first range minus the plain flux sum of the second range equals -65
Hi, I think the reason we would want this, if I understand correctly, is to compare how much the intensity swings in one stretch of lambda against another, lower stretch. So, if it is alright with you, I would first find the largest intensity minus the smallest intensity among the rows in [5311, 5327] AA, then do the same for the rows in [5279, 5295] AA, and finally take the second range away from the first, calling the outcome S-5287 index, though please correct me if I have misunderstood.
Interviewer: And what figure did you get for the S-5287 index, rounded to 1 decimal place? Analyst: -3.6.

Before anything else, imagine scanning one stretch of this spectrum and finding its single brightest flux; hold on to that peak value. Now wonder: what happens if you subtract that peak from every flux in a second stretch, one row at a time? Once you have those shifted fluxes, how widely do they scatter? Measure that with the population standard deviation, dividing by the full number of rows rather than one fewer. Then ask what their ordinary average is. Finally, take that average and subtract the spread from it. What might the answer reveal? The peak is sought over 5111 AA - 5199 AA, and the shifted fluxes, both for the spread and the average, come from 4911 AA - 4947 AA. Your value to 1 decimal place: -4.8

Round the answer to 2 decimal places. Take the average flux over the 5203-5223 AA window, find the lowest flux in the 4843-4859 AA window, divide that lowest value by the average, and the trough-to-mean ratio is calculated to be 1.16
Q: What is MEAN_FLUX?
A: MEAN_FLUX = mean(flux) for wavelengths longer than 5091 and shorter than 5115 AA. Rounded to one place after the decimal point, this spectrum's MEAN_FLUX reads 39.2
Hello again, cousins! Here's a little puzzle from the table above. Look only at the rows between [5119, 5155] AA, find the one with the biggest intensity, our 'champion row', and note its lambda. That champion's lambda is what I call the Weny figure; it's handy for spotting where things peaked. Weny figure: 5133.0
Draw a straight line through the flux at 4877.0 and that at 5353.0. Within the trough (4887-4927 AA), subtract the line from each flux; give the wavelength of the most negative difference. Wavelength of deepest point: 4917.0 AA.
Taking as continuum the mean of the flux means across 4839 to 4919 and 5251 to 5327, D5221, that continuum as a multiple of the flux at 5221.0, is 1.114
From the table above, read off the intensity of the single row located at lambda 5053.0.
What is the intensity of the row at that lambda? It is 34.76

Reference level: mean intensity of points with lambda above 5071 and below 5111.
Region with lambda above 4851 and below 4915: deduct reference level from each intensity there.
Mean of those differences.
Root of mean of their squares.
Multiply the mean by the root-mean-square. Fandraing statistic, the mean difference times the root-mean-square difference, 2.1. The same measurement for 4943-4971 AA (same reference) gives -2.7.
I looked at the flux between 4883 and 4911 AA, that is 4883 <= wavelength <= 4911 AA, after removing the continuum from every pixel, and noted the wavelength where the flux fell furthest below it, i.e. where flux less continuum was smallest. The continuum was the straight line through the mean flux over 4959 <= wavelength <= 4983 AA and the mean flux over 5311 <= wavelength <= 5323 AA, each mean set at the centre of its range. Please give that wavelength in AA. 4909.0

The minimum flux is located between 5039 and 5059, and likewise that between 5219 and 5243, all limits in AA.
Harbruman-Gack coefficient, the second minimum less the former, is -3.4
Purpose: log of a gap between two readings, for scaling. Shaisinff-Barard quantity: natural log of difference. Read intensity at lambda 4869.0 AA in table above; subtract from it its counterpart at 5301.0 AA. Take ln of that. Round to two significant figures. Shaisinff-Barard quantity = 2.1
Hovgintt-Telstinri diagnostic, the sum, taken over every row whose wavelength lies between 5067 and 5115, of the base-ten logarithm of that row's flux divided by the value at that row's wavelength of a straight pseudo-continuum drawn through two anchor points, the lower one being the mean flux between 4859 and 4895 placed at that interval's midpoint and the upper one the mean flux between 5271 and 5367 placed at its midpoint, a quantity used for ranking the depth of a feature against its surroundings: 0.2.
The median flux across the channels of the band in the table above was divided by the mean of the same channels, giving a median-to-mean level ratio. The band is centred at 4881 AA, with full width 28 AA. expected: 1.00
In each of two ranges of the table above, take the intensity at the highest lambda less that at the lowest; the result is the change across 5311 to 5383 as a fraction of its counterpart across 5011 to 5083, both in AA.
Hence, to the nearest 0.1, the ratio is -1.8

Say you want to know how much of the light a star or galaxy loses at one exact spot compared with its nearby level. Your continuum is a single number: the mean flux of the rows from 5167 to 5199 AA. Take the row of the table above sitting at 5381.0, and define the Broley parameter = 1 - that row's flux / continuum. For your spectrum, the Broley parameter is -0.02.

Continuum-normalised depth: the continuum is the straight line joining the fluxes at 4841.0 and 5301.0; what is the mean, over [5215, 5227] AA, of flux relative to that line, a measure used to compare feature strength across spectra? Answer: 0.93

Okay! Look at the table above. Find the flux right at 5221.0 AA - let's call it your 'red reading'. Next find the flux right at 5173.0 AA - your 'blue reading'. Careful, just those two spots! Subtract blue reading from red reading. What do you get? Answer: -3.02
